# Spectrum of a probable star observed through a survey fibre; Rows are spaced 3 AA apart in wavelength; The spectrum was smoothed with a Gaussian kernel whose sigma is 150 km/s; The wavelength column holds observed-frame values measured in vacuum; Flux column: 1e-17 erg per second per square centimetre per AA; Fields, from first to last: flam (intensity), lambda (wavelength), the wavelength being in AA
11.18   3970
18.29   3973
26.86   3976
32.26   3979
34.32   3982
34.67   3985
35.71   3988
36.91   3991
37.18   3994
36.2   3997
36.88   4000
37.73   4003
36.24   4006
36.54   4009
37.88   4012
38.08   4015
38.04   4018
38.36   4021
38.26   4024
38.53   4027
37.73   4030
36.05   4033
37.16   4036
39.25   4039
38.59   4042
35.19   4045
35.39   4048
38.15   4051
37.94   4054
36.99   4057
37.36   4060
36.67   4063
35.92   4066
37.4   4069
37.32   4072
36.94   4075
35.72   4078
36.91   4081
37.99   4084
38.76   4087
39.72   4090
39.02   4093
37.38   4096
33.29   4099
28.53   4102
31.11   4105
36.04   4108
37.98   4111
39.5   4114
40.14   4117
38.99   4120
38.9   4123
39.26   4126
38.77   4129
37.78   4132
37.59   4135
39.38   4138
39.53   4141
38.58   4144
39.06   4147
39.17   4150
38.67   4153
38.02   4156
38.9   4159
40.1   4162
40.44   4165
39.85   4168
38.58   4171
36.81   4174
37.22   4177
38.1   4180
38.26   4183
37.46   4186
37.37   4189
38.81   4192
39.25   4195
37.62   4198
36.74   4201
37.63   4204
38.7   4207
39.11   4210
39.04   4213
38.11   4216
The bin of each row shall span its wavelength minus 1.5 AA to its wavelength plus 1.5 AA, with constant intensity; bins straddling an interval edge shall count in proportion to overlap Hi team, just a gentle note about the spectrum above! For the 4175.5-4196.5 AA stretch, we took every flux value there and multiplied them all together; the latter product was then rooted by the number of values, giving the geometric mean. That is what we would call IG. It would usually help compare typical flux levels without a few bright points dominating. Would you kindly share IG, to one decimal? 38.1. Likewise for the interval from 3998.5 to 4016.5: 37.2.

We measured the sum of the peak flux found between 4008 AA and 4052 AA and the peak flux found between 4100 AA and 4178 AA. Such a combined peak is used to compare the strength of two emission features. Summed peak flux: 79.7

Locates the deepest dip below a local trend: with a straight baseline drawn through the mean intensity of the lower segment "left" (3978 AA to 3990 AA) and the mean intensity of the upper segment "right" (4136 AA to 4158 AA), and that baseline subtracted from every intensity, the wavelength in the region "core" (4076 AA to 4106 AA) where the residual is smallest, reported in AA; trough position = 4102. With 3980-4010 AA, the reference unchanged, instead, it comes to 3982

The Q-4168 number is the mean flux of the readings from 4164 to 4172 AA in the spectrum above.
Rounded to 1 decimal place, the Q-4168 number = 39.6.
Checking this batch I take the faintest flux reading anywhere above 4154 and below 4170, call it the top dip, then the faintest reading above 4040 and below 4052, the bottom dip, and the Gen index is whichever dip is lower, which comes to 35.2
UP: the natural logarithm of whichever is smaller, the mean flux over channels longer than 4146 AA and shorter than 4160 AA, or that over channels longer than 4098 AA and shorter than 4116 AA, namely 3.54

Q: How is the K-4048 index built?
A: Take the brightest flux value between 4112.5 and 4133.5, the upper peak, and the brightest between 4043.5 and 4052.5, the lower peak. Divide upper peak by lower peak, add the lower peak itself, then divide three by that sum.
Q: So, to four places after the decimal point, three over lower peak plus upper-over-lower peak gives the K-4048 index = 0.0765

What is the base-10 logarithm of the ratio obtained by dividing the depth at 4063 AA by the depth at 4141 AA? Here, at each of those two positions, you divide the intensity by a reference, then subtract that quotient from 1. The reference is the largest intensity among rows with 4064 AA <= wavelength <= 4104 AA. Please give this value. 1.2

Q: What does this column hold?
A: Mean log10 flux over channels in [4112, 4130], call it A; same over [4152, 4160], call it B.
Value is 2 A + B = 4.77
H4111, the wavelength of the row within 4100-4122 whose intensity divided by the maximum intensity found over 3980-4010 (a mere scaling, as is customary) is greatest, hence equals 4117 AA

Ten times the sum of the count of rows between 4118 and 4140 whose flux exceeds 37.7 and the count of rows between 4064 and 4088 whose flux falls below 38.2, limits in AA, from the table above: 130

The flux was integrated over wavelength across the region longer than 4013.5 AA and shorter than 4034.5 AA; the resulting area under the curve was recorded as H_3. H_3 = 795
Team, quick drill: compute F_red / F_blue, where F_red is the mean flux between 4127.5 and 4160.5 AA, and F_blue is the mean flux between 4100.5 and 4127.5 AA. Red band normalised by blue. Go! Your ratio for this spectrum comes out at 1.05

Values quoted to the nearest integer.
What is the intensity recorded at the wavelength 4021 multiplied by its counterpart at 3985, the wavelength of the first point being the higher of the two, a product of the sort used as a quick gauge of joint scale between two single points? 1330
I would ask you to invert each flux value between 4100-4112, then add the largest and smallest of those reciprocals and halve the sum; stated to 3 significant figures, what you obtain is 0.0307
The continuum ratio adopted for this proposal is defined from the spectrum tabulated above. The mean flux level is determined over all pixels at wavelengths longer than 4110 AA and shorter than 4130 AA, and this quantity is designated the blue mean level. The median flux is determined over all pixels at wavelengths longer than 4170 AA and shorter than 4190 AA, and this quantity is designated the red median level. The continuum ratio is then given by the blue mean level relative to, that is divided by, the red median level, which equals 1.04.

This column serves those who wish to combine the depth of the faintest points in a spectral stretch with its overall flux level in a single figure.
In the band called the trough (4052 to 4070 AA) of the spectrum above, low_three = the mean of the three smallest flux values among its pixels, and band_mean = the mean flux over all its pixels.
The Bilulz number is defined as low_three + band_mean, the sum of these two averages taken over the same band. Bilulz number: 73.6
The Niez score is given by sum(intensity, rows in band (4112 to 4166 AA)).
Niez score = 703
